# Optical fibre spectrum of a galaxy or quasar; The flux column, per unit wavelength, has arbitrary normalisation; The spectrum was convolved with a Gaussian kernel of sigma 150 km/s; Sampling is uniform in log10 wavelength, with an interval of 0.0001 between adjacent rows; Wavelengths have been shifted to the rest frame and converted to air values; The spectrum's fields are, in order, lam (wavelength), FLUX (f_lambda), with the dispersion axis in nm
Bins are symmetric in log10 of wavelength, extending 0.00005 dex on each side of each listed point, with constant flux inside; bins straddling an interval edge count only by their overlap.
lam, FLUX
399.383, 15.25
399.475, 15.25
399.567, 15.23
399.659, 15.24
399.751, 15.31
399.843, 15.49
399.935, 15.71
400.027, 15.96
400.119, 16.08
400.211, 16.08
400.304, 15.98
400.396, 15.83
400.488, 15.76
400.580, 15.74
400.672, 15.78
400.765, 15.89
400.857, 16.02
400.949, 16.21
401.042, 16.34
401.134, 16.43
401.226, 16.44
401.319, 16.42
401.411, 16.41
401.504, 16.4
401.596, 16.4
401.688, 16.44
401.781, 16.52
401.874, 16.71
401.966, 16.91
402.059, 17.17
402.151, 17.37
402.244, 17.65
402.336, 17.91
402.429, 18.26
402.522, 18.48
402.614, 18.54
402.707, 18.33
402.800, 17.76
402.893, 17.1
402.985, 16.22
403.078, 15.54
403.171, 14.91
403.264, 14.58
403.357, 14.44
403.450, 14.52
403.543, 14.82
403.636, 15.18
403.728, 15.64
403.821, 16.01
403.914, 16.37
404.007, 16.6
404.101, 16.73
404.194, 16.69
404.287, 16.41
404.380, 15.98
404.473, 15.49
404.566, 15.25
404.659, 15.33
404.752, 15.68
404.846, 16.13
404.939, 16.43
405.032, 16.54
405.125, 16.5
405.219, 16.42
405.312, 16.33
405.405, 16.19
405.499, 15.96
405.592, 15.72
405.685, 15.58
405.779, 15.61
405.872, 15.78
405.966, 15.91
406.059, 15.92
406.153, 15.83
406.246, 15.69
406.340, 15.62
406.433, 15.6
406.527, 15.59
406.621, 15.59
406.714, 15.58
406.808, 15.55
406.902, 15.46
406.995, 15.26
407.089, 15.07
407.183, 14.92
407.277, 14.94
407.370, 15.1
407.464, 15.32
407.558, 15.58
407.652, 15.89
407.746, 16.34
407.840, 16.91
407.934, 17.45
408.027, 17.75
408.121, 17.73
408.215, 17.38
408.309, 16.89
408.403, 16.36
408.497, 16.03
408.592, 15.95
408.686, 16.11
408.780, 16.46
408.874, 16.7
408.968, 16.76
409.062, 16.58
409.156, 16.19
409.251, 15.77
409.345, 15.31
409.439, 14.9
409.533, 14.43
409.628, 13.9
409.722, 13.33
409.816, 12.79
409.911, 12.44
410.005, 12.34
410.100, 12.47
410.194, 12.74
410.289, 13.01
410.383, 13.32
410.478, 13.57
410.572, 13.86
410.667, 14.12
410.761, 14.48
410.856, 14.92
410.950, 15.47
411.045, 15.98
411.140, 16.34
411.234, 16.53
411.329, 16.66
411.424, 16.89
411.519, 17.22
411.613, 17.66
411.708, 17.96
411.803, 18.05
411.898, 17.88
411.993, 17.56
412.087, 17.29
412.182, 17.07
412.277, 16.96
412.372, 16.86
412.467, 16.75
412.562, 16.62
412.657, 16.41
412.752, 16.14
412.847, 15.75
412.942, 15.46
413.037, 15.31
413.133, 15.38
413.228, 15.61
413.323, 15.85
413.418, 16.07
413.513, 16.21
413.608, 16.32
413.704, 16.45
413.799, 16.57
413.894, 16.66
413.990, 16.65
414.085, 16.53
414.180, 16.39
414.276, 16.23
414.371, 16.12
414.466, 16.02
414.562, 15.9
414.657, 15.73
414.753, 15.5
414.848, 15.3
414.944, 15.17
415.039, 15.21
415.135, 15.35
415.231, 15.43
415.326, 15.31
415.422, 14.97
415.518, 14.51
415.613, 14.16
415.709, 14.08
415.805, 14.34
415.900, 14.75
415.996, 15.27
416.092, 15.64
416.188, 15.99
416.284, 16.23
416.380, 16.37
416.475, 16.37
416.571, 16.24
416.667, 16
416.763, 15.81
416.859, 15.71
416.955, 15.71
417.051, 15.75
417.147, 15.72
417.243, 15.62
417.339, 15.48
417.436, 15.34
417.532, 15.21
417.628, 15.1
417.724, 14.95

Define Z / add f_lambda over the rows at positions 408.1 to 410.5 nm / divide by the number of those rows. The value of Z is 15.0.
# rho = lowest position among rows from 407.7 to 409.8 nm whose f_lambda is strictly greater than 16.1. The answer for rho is 407.746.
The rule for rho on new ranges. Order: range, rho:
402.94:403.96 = 402.985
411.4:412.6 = 411.424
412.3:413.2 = 412.372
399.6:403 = 400.949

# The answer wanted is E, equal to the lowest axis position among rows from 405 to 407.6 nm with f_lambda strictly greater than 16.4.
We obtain 405.032 nm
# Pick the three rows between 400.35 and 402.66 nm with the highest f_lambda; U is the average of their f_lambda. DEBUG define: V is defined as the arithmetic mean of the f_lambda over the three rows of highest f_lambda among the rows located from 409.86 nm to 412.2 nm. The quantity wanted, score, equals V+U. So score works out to 36.4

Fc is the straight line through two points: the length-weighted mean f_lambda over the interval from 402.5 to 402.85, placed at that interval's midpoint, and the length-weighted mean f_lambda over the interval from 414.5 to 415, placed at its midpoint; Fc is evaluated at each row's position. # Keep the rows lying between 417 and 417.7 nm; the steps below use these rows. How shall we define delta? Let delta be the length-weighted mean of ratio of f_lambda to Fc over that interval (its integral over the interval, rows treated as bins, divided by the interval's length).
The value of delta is 1.03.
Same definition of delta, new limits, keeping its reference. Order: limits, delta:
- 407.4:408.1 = 0.96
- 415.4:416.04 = 0.95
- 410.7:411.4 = 0.96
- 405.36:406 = 0.90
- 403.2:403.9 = 0.84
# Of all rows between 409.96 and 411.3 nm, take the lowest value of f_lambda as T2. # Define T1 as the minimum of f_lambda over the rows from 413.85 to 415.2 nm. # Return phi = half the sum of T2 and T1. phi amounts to 13.8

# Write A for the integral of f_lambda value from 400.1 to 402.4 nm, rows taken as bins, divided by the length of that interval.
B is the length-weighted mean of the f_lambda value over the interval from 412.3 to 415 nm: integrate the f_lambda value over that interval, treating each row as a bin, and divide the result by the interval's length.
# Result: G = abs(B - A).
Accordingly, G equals 0.38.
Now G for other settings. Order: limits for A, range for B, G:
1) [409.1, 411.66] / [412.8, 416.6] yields 0.98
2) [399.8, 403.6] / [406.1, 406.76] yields 0.73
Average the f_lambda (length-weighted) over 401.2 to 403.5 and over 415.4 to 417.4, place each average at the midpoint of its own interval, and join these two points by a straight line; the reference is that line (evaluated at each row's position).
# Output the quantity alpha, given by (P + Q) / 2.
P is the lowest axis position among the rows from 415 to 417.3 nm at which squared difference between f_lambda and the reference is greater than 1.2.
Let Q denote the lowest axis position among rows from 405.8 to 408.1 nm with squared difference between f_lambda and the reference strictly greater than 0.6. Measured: 411.26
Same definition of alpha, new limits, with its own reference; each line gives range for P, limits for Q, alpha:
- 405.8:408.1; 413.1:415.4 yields 410.44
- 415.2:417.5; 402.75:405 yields 409.21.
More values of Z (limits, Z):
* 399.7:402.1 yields 16.2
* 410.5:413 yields 16.4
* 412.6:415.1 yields 16.0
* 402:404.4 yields 16.5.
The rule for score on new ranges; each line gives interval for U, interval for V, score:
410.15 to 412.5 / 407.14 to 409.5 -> 35.6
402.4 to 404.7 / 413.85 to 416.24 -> 35.1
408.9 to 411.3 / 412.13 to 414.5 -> 33.6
